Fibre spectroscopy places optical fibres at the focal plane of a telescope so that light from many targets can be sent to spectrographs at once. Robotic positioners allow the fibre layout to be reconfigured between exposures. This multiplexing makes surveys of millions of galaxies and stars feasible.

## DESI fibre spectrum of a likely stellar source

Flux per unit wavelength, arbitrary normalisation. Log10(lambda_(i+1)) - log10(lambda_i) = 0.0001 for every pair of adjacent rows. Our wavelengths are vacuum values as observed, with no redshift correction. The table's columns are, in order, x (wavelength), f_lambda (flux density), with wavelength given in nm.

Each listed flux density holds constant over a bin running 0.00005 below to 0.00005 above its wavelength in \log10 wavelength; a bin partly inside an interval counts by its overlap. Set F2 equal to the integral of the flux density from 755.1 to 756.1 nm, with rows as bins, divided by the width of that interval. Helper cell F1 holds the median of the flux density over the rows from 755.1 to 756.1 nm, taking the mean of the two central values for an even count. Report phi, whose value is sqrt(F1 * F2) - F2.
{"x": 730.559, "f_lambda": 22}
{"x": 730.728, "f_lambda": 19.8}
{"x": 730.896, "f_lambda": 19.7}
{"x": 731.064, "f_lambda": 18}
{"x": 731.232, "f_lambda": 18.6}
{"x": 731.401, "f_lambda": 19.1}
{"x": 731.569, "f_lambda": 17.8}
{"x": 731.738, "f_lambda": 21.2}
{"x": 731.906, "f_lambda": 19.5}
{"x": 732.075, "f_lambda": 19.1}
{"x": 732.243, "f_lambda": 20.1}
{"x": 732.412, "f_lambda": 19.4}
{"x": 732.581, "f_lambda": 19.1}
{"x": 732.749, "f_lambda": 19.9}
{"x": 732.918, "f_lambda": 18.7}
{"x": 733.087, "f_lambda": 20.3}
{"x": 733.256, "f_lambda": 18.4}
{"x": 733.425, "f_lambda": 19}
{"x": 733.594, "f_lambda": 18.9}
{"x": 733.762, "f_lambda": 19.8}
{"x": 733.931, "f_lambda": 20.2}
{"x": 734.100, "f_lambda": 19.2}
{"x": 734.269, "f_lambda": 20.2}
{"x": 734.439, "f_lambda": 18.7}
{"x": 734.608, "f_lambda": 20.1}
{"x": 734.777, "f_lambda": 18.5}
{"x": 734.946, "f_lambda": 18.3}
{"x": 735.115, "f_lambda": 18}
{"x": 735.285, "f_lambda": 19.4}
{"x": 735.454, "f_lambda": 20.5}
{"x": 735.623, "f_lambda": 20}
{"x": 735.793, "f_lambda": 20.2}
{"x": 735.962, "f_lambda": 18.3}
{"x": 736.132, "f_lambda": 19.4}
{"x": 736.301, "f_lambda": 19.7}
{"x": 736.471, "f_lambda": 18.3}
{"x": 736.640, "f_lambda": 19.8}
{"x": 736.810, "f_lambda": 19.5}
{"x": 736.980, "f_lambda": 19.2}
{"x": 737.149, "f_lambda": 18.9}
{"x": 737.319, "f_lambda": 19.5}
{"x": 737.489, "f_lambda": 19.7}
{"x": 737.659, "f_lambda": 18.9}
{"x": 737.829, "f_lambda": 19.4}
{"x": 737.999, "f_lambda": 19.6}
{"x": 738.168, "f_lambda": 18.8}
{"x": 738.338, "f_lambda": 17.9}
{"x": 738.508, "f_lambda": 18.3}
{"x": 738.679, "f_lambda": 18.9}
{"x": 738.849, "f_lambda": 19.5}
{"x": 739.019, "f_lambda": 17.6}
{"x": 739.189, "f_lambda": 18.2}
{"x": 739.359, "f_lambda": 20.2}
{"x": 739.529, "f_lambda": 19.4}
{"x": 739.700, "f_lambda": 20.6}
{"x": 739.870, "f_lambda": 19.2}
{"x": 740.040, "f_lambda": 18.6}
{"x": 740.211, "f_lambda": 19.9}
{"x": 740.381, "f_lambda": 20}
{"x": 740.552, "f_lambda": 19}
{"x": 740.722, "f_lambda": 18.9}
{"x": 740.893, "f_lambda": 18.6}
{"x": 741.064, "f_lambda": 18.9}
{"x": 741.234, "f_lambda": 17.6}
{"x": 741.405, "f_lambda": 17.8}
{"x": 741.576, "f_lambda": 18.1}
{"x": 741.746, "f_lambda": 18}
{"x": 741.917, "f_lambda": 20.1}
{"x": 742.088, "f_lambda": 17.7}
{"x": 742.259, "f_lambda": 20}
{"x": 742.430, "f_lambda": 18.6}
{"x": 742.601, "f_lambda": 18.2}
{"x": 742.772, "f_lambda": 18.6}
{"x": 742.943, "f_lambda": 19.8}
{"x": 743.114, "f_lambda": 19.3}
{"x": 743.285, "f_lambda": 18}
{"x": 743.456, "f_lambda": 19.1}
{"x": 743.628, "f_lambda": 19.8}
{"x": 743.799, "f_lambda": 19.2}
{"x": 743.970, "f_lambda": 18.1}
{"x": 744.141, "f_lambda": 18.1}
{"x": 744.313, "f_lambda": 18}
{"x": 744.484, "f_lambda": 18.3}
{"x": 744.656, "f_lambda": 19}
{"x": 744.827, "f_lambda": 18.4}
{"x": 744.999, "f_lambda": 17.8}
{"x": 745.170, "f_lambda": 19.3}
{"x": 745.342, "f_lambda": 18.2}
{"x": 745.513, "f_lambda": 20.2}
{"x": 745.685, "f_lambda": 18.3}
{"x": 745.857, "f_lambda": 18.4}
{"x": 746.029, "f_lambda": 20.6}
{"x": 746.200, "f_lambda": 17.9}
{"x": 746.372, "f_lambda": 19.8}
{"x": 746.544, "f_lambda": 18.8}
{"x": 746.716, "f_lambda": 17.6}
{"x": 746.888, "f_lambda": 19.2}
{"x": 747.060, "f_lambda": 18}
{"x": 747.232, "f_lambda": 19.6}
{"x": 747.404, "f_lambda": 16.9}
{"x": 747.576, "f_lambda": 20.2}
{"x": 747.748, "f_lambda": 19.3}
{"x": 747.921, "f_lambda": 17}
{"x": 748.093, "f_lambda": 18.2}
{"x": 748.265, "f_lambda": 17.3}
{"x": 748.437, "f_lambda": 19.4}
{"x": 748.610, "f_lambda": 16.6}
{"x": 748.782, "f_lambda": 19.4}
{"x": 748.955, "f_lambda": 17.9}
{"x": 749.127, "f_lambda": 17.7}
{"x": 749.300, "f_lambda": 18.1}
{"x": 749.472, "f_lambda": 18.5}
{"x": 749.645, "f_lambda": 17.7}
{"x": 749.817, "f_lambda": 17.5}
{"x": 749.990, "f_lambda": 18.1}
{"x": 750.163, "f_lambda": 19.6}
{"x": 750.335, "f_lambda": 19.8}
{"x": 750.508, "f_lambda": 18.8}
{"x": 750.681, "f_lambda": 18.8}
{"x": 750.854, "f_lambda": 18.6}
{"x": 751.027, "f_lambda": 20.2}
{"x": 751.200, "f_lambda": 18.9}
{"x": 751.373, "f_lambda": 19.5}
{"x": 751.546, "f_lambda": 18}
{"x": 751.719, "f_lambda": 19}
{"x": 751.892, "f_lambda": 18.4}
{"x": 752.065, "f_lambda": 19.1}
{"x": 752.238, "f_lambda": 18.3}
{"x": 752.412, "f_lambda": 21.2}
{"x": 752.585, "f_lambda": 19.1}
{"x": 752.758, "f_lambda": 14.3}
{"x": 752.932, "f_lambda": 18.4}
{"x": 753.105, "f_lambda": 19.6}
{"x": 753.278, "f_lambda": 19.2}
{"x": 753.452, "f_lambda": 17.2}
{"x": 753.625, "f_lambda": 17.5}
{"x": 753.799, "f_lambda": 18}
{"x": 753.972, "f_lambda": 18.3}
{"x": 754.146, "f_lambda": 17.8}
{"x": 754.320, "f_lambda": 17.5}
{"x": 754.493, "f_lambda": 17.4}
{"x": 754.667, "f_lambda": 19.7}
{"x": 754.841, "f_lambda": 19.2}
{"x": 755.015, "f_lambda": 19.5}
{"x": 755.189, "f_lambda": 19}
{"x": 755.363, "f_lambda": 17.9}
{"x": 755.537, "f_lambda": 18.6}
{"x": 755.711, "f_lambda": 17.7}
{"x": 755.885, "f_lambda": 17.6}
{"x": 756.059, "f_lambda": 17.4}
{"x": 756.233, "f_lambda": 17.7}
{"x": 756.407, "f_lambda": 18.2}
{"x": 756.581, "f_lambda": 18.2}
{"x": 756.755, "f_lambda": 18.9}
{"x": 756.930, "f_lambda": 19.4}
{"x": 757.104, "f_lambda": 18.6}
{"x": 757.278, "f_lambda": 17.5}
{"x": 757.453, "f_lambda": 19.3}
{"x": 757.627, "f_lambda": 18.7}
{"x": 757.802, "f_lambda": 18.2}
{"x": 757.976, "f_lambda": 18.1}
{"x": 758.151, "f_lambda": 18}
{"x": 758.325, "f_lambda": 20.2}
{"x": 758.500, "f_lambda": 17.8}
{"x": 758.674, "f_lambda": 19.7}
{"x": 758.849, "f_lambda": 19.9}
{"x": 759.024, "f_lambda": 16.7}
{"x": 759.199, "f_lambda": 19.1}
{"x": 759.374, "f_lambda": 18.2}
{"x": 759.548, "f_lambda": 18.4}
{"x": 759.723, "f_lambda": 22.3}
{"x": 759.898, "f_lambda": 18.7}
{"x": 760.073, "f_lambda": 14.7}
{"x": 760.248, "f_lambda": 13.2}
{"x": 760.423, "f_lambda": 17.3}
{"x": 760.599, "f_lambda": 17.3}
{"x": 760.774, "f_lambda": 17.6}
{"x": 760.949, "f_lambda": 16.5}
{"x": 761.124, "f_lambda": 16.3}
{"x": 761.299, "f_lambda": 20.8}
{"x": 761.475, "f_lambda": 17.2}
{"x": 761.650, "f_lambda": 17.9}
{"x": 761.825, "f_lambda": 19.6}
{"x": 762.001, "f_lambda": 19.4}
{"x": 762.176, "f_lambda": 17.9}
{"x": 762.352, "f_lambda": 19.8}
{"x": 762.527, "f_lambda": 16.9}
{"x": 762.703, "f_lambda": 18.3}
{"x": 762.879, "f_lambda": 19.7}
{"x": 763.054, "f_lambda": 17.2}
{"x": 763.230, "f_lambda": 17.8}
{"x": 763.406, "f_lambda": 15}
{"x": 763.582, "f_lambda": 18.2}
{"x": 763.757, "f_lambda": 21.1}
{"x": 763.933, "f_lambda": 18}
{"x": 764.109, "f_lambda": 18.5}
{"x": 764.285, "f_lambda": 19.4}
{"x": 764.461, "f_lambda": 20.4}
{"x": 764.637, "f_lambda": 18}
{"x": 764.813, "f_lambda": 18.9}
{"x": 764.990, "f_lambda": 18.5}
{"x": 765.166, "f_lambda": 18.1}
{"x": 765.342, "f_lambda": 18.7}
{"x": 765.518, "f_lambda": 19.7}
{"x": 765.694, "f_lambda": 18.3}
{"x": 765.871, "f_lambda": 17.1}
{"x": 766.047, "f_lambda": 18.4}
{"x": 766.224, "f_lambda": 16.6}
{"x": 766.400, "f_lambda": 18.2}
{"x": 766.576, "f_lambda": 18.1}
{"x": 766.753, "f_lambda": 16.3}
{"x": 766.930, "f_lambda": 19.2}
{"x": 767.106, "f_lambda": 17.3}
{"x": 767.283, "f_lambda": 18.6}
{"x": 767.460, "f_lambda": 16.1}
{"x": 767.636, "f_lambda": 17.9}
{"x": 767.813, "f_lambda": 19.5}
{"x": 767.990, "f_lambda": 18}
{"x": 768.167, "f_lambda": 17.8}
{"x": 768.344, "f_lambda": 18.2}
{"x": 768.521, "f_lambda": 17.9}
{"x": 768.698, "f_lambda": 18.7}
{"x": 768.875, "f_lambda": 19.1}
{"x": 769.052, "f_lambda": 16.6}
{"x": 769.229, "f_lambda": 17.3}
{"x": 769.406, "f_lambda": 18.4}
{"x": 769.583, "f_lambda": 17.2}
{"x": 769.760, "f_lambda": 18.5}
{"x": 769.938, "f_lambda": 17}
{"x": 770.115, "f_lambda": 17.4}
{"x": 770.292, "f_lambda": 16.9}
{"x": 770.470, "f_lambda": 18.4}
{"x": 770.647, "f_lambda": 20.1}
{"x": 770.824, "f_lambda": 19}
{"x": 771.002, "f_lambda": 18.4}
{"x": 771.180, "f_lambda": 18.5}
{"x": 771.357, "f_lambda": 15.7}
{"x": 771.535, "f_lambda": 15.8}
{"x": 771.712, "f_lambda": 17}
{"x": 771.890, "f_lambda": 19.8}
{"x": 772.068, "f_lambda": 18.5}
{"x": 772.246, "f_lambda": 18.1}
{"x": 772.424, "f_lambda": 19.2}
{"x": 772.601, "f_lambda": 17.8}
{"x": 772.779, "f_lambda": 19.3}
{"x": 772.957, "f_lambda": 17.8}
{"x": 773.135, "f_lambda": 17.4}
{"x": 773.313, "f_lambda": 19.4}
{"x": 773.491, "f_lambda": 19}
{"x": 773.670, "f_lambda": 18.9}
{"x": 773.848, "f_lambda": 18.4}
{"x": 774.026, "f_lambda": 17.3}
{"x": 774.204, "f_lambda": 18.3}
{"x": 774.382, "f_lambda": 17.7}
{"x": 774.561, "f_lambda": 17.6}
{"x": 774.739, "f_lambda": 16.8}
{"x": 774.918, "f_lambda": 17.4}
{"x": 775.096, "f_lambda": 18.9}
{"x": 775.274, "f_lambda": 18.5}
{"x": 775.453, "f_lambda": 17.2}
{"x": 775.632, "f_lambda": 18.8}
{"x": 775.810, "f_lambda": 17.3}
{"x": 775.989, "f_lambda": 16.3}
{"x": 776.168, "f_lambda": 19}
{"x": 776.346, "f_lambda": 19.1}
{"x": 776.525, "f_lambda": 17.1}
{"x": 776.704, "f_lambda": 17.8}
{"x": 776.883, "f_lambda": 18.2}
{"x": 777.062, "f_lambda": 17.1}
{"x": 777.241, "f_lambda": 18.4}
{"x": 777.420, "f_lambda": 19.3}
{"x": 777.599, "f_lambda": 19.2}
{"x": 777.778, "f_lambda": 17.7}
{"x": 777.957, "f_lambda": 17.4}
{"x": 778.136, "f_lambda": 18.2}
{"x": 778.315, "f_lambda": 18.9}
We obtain -0.131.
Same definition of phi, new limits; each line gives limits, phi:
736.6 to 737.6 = 0.054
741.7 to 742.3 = 0.040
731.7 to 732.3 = -0.048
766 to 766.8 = 0.280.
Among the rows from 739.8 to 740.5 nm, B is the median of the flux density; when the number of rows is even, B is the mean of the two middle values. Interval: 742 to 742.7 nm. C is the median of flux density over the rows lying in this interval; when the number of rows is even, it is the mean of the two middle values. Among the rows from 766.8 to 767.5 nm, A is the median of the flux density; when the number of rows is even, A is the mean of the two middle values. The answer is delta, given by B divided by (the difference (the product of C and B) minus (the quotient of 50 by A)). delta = 0.0548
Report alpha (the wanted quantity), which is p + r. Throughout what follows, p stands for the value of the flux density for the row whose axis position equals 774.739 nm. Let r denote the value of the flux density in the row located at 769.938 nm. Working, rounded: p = 16.8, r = 17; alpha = 34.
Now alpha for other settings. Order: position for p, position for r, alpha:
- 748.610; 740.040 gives 35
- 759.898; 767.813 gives 38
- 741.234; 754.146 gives 35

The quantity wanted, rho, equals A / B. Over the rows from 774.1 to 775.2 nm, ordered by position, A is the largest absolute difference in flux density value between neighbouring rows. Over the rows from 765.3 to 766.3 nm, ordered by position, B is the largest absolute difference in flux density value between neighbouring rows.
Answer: 0.83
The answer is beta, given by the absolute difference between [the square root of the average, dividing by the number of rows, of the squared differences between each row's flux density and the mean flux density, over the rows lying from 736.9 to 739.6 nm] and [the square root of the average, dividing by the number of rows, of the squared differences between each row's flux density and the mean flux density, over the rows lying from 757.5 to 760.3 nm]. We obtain 1.4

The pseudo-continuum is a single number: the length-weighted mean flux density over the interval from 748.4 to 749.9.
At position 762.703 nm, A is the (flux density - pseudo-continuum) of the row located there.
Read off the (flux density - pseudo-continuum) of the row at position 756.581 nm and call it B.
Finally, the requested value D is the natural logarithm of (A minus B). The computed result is -2.3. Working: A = 0.3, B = 0.2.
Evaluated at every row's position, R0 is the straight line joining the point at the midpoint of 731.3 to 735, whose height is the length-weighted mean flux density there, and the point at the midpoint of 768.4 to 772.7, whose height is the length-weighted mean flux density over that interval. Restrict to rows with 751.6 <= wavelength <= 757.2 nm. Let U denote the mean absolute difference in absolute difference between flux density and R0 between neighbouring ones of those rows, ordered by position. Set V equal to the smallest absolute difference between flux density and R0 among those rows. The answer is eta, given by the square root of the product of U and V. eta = 0.228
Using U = 0.7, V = 0.07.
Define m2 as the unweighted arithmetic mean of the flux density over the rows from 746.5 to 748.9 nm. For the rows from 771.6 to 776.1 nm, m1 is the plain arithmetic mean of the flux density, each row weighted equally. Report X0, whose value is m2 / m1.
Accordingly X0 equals 1.016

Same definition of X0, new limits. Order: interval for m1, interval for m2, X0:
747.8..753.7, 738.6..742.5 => 1.027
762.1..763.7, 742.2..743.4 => 1.059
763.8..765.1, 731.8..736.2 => 1.029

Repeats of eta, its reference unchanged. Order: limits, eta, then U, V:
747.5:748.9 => 0.762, 1.2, 0.49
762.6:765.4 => 0.207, 1.3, 0.03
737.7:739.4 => 0.327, 0.5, 0.23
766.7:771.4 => 0.223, 0.7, 0.07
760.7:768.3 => 0.157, 1.0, 0.02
